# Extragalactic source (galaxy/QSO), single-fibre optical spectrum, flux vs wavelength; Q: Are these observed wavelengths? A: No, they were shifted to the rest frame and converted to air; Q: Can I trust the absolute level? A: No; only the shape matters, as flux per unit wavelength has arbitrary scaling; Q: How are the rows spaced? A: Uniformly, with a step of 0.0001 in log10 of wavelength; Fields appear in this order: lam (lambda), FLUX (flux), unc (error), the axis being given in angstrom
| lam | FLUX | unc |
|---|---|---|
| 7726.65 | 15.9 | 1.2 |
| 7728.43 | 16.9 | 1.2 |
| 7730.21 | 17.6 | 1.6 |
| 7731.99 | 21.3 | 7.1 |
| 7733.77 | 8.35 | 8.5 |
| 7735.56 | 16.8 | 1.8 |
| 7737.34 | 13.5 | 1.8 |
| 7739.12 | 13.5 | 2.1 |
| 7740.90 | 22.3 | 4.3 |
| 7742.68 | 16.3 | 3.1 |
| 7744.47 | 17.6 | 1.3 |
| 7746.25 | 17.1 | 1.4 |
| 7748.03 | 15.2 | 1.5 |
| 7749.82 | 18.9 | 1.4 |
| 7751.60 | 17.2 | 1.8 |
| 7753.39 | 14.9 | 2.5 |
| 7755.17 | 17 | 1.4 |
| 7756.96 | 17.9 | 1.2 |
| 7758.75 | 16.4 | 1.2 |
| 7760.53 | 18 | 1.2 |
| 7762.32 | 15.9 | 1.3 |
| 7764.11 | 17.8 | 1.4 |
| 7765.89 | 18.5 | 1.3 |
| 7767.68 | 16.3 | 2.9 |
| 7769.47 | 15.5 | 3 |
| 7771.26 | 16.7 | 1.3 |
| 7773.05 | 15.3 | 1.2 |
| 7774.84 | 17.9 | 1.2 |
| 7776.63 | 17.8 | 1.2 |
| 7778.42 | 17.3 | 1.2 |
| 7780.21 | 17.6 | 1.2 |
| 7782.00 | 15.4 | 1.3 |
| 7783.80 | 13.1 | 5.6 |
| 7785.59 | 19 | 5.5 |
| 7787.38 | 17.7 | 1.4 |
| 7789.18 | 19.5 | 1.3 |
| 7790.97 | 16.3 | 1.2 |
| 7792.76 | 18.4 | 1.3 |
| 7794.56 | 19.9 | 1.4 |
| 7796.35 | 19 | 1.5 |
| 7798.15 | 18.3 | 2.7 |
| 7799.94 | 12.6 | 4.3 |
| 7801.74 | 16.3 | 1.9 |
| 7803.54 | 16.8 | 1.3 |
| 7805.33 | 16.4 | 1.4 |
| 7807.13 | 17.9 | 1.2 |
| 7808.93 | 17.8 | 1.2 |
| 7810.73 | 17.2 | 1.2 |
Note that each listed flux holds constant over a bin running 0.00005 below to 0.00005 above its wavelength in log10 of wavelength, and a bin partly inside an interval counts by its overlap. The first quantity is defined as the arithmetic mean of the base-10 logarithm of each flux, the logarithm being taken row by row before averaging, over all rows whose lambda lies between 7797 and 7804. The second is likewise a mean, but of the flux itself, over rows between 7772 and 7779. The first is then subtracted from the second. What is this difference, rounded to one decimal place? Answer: 15.9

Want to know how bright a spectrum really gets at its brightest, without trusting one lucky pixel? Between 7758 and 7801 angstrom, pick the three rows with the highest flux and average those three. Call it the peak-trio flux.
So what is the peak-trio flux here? 19.5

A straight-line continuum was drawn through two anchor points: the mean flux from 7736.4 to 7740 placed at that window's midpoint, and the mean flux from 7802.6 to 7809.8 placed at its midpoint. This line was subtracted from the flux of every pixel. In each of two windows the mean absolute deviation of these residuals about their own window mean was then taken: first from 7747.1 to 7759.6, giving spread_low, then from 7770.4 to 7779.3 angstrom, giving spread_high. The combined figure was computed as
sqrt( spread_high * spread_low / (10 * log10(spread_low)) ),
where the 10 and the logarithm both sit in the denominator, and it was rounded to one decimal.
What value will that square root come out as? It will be 1.3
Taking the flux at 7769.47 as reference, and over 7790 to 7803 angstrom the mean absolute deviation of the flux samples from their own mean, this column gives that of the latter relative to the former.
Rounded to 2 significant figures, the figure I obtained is 0.12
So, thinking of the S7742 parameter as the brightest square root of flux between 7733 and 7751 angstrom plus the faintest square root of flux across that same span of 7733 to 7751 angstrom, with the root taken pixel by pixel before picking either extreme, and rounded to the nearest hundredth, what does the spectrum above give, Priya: 7.61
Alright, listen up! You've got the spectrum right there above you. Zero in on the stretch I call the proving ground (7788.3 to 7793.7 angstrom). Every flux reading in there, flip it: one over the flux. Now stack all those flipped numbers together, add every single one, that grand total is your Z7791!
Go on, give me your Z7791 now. 0.167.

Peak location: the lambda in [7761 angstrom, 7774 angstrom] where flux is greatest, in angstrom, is 7765.89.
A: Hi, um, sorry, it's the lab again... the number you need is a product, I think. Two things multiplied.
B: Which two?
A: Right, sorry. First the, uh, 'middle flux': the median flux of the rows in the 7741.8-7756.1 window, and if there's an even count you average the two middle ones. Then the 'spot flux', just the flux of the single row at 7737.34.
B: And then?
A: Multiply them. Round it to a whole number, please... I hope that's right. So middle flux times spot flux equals 230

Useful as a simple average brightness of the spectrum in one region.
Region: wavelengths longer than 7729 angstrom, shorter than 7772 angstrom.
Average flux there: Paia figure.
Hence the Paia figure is 16.7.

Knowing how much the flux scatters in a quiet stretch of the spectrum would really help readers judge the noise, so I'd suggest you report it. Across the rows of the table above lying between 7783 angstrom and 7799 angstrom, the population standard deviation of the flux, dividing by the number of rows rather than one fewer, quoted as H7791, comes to 2.0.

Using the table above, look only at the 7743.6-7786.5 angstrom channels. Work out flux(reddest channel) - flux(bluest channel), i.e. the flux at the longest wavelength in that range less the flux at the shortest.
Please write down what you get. 1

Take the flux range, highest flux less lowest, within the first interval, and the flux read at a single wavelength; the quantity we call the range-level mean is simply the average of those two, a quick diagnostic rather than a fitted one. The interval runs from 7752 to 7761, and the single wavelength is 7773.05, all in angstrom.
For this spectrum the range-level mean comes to 9.2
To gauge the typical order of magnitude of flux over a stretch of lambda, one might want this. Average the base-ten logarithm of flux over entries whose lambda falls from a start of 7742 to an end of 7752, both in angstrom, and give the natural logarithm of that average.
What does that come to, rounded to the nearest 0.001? 0.208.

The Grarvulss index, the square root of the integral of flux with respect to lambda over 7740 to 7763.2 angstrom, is 20.0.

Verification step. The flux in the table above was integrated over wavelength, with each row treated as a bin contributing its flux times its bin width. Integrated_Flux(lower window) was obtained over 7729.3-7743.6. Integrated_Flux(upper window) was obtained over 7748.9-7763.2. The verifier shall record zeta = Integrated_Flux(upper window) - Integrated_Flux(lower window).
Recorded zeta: 12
